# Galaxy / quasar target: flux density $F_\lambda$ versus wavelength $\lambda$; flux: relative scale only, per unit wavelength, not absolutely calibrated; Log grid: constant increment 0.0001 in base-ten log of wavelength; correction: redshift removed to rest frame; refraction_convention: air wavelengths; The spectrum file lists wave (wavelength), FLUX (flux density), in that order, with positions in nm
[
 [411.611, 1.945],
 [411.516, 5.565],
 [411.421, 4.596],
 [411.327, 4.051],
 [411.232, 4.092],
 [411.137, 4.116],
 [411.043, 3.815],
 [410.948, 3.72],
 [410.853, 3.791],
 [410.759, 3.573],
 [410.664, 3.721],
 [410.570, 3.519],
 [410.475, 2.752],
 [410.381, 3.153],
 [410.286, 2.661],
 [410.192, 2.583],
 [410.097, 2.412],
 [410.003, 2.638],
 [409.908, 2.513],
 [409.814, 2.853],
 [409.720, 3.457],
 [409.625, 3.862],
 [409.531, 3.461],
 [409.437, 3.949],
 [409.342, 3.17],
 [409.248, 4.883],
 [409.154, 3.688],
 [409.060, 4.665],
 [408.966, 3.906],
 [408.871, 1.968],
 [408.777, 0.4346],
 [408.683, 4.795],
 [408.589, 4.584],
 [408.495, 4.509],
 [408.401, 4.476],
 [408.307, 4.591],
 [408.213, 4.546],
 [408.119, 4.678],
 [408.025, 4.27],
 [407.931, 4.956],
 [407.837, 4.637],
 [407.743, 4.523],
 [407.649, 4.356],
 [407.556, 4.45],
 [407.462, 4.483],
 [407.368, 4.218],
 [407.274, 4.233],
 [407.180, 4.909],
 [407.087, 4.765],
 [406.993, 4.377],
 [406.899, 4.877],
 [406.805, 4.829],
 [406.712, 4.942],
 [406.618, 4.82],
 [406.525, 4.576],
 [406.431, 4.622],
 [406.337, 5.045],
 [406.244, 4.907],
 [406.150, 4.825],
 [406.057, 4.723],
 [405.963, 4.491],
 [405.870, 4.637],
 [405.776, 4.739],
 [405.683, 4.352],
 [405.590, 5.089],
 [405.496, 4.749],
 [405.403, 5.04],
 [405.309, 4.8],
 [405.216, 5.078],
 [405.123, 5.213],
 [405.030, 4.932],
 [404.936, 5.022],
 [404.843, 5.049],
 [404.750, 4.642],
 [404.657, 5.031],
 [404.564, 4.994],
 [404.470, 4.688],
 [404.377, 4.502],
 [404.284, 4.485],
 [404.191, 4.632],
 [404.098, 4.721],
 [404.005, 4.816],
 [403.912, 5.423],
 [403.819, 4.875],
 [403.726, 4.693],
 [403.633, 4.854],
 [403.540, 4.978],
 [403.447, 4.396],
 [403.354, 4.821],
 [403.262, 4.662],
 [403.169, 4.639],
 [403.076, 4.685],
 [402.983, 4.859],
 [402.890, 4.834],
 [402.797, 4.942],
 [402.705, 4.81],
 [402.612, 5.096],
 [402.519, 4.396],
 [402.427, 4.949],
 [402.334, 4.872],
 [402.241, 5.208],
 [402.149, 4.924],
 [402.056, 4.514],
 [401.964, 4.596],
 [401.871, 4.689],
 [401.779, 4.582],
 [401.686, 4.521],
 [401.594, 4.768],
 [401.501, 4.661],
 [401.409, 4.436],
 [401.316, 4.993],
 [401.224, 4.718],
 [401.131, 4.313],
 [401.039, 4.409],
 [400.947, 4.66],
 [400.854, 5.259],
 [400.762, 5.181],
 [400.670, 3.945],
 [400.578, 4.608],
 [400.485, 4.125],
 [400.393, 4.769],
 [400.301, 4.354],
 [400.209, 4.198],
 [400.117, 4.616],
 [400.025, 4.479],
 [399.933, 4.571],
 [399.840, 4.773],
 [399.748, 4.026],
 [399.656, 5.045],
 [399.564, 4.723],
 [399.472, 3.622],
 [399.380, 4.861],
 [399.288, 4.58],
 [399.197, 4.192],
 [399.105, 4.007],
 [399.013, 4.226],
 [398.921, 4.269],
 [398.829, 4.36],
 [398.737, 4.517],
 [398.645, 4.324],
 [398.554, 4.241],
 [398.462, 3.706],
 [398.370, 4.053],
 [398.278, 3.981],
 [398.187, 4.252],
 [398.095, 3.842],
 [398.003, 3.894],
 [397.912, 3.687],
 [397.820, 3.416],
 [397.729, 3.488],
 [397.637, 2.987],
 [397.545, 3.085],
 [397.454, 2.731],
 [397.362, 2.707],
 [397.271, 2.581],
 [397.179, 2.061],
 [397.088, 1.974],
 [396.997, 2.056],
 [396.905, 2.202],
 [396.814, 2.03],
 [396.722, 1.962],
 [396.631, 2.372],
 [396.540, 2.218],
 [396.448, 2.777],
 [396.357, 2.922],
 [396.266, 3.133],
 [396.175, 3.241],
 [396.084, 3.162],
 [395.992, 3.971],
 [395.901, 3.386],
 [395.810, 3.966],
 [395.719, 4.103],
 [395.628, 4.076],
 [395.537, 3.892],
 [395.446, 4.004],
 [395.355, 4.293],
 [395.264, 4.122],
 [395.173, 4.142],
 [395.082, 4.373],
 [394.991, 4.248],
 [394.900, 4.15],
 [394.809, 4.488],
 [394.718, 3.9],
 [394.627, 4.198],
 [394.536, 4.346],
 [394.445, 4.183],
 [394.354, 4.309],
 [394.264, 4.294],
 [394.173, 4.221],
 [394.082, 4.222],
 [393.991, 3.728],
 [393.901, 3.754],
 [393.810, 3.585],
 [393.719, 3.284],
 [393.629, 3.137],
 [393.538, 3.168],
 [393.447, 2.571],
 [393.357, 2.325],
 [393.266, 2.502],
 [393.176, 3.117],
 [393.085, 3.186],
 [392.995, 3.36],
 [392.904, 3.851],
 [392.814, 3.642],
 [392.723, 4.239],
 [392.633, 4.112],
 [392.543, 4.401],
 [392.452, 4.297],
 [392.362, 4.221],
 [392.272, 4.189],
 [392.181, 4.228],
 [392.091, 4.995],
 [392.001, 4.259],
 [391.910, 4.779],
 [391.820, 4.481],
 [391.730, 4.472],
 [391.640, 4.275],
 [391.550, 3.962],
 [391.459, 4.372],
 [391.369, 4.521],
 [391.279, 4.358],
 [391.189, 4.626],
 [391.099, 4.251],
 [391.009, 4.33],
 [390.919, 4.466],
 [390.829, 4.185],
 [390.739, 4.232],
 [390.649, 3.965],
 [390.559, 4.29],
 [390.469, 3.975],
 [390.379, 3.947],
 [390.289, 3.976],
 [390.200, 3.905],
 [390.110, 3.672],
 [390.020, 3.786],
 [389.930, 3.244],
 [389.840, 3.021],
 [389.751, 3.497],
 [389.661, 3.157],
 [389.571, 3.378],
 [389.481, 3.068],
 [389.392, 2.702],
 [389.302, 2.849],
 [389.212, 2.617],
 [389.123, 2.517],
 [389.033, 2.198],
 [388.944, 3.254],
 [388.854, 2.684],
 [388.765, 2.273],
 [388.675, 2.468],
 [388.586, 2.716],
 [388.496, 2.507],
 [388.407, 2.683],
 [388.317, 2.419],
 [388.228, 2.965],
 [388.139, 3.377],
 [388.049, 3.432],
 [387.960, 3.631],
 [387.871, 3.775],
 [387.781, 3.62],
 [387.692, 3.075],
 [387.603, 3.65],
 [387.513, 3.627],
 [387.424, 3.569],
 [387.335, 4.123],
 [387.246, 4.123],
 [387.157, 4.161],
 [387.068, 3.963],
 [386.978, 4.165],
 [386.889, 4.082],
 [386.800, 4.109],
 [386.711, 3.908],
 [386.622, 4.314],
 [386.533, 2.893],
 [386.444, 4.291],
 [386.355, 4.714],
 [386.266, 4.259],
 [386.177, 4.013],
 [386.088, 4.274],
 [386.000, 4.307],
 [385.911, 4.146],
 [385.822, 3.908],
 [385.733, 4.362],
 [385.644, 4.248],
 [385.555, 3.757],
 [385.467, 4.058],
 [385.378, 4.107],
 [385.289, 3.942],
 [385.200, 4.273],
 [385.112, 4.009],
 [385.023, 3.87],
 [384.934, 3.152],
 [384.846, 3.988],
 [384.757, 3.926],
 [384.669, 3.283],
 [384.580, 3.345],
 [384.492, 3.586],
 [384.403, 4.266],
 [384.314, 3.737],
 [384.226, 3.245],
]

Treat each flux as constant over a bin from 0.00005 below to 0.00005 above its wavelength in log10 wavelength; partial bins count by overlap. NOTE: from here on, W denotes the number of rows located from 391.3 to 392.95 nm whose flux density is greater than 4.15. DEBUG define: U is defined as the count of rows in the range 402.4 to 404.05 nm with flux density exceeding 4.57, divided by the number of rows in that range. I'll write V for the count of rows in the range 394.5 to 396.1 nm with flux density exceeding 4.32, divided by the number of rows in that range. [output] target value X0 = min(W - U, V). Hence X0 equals 0.2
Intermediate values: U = 0.9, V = 0.17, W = 14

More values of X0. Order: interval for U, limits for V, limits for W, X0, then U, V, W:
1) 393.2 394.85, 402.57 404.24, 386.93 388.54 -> 1.0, 0.0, 1.00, 2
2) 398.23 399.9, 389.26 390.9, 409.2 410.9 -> 0.0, 0.3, 0.00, 1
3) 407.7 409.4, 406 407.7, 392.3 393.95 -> 0.9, 0.4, 0.89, 4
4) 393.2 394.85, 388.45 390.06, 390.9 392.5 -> 0.0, 0.0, 0.00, 17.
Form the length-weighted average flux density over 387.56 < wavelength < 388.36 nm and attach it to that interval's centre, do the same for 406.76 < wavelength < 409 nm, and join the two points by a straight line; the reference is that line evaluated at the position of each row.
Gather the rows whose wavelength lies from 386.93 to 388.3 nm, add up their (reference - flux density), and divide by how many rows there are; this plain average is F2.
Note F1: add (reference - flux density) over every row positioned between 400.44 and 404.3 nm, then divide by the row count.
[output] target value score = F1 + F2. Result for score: -1.09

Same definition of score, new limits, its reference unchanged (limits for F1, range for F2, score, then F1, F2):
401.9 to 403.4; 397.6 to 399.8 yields -1.04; -0.780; -0.26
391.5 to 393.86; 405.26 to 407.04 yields -0.82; -0.242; -0.58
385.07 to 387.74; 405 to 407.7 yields -1.29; -0.757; -0.53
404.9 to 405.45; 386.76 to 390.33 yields -0.82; -0.877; 0.06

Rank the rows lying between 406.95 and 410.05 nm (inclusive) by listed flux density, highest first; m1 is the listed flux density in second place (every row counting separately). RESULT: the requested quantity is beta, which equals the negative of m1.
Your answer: -4.9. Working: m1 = 4.909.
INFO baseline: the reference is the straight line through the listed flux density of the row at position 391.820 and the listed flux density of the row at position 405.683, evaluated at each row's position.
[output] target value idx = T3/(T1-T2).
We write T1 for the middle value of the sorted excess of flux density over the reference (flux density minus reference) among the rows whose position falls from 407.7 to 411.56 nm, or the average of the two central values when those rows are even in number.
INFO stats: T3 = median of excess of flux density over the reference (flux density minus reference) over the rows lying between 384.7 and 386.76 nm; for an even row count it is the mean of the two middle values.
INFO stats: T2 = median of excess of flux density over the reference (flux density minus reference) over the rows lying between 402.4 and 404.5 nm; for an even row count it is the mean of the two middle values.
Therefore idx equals 0.5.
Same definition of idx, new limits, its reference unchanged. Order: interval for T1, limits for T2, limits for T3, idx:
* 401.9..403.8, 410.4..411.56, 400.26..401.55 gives 0.2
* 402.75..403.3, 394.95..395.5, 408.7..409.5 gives -0.8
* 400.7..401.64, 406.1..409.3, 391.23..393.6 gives -7.0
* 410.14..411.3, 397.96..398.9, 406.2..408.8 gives -0.7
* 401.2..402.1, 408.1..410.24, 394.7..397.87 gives -1.7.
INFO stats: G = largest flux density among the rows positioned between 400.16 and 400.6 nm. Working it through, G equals 4.769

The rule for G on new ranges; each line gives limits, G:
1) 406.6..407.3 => 4.942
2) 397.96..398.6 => 4.252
